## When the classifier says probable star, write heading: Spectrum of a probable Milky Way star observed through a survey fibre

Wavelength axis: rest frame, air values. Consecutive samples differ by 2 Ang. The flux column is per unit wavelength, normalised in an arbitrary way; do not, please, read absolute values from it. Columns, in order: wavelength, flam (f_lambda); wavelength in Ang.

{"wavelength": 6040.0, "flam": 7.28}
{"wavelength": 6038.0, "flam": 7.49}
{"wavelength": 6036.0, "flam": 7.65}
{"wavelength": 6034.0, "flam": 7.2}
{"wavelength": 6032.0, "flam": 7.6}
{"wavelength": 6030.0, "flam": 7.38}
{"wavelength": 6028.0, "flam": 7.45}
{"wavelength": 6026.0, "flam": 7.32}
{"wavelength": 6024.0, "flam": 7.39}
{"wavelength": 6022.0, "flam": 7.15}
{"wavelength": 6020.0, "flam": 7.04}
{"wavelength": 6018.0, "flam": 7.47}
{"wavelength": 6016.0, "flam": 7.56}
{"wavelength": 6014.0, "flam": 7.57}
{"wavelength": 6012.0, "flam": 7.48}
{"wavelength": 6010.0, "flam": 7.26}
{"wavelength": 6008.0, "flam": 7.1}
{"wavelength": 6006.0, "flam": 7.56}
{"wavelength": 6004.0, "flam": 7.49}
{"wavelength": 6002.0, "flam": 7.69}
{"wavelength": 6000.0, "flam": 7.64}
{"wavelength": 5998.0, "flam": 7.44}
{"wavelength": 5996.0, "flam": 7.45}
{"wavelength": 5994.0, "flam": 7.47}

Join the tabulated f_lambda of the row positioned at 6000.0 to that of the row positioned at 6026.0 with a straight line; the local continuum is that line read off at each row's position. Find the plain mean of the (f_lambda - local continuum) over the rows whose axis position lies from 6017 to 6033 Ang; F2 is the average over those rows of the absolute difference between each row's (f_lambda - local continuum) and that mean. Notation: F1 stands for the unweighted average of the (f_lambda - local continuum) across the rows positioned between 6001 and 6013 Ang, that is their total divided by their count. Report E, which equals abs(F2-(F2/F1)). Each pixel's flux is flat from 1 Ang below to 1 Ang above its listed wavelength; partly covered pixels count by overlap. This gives 1.42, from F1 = -0.124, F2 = 0.16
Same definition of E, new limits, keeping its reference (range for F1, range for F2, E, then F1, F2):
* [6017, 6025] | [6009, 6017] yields 1.15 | -0.119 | 0.12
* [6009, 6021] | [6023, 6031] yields 0.98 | -0.059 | 0.05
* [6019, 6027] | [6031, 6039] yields 1.28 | -0.132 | 0.15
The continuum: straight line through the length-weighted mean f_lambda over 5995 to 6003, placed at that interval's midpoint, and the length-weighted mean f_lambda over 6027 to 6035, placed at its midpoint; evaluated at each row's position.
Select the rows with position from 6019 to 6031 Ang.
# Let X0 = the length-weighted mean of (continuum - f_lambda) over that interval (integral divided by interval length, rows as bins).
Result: 0.15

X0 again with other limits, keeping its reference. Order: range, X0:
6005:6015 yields 0.11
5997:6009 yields 0.05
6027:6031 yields 0.00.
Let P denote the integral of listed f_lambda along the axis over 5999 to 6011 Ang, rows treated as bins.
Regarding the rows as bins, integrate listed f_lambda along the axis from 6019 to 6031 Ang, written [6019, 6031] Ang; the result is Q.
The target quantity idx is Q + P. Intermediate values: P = 89.5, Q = 87.5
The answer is 176.9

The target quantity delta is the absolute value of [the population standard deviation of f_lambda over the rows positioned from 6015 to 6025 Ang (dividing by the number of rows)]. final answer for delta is 0.20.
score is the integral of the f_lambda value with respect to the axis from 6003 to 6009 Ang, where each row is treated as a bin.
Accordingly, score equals 44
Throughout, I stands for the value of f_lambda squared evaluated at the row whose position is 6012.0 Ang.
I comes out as 56.0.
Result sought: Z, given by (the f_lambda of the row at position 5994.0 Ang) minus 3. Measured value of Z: 4.47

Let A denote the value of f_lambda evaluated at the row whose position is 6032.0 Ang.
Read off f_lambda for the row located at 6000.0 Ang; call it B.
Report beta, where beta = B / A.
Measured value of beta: 1.01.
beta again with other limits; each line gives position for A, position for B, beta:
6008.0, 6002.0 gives 1.08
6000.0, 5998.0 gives 0.97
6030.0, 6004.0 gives 1.01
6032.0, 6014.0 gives 1.00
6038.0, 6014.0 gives 1.01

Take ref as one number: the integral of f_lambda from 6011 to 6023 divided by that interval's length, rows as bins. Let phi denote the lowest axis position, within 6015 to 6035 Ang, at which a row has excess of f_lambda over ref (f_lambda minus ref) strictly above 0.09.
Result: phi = 6016.0 Ang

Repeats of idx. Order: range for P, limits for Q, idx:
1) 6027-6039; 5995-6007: 180.1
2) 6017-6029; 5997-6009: 177.5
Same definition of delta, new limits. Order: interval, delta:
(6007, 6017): 0.18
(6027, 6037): 0.16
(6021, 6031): 0.10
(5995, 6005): 0.10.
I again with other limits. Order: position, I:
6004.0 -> 56.1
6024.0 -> 54.6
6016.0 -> 57.2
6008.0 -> 50.4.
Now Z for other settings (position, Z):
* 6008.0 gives 4.10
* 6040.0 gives 4.28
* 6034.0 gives 4.20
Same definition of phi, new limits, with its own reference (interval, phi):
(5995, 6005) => 6000.0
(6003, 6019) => 6004.0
